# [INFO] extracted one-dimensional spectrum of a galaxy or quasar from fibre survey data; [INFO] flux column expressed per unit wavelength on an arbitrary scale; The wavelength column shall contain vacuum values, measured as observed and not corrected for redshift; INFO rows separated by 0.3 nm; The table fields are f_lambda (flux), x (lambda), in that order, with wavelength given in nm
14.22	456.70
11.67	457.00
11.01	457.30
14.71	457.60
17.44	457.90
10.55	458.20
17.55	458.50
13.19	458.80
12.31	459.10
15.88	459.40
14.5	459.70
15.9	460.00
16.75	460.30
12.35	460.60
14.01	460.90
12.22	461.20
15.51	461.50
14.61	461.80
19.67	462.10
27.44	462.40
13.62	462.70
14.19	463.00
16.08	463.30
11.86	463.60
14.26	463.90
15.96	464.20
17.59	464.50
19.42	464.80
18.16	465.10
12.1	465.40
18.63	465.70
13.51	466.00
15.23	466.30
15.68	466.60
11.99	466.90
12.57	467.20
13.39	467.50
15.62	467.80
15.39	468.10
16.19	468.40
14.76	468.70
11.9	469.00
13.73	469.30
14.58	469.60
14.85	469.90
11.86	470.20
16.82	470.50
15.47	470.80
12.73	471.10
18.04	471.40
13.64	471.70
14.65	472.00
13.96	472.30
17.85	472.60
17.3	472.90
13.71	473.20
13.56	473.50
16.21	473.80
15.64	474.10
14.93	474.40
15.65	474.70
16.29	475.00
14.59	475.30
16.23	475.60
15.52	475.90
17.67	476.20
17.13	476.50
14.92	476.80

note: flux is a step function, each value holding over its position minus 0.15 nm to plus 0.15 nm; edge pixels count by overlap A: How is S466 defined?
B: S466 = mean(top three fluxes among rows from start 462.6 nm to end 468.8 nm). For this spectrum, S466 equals 18.7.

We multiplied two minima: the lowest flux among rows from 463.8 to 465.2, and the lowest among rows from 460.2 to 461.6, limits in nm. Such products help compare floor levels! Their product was 174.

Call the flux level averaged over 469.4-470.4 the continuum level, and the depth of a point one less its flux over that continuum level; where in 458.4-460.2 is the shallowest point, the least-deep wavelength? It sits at 458.50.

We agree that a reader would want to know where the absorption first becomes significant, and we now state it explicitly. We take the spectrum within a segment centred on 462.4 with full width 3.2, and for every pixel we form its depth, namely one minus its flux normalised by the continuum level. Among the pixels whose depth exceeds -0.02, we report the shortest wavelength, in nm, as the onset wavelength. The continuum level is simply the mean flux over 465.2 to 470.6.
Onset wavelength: 460.90 nm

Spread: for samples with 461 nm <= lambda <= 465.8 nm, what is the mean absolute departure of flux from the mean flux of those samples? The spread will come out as 2.86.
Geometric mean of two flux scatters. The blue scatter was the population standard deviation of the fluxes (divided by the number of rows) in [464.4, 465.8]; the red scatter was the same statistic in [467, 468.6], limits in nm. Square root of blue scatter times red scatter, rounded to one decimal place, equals 1.9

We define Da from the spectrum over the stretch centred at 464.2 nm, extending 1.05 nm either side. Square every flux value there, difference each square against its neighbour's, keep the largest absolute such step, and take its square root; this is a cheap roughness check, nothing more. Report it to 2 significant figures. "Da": 11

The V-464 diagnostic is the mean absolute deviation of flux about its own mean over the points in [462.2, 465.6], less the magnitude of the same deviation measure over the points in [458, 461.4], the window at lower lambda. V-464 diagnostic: 1.3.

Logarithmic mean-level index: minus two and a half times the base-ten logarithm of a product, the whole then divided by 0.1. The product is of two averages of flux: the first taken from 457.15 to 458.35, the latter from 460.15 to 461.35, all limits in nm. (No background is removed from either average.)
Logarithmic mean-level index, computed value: -56.7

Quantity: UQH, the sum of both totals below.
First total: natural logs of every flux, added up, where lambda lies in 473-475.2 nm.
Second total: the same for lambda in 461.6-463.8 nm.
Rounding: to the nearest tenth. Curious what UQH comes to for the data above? 38.5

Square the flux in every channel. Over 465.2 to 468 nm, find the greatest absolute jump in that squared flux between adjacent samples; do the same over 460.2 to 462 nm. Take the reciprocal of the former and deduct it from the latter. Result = 128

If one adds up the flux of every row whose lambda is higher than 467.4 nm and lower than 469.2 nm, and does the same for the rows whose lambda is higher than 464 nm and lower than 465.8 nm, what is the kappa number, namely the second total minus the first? 15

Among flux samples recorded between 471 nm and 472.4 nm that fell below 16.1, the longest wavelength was 472.30 nm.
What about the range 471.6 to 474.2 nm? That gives 474.10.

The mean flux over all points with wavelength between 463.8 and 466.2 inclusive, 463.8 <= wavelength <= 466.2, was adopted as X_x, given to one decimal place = 16.2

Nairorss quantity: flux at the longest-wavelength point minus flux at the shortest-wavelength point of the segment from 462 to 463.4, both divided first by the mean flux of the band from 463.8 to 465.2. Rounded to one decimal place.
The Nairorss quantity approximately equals -0.2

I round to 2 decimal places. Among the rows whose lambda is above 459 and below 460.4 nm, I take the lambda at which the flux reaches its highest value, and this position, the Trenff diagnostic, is 460.30 nm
